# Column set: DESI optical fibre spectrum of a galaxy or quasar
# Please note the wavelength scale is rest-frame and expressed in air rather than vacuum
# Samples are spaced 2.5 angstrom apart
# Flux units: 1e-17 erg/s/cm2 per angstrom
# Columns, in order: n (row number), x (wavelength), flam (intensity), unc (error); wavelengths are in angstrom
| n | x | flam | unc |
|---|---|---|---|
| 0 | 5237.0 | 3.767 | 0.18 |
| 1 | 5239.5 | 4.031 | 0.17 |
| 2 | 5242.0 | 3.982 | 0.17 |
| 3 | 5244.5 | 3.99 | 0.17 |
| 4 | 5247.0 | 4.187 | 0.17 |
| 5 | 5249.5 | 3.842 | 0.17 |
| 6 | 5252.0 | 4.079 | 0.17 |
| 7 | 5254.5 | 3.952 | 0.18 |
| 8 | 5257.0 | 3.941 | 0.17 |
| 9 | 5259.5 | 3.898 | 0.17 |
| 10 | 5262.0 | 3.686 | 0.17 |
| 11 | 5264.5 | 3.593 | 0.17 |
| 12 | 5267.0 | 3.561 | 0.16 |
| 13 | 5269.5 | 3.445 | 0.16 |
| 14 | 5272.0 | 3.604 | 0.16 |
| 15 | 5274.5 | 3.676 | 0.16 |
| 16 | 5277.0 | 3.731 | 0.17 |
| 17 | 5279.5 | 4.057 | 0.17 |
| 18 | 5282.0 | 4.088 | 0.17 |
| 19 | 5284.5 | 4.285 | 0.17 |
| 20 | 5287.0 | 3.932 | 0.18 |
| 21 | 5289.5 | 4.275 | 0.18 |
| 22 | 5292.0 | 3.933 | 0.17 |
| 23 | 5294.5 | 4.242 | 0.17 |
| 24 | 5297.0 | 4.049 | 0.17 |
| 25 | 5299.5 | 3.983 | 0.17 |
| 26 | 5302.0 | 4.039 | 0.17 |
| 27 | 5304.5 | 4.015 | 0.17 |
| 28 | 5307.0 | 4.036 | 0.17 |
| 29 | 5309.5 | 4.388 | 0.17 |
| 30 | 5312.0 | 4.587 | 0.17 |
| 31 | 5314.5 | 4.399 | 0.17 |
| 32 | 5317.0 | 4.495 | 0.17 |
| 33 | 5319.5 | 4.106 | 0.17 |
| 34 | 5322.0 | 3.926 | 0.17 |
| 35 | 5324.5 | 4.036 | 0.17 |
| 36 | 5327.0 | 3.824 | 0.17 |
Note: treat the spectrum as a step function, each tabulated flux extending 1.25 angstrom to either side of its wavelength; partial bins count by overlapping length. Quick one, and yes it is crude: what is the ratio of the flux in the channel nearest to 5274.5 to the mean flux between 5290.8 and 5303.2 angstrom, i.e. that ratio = 0.91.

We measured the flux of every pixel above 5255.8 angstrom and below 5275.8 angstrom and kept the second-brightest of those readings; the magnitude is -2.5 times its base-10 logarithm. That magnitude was -1.48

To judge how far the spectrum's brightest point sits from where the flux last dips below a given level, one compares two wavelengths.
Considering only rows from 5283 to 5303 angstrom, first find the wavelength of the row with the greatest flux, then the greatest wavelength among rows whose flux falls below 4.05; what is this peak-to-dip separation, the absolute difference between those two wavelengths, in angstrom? 17.5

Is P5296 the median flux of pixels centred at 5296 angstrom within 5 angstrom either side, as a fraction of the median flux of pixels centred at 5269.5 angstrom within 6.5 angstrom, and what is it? 1.12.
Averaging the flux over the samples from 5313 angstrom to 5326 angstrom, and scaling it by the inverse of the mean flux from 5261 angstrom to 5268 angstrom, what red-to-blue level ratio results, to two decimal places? 1.16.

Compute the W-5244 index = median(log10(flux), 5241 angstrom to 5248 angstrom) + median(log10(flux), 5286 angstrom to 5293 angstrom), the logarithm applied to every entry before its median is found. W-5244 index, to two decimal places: 1.20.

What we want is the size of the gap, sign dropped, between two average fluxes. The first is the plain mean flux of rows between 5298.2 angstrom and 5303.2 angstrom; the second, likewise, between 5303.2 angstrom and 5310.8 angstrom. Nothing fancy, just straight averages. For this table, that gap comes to 0.14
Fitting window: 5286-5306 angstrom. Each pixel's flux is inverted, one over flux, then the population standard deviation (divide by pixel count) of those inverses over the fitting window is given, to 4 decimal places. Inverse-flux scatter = 0.0073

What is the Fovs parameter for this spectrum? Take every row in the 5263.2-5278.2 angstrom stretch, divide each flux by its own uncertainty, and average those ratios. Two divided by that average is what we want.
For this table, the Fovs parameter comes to 0.091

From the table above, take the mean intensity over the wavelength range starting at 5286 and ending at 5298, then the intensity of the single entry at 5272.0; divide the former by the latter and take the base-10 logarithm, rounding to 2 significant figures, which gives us 0.055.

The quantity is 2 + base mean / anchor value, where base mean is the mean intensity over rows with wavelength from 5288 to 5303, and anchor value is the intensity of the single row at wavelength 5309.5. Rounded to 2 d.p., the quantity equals 2.93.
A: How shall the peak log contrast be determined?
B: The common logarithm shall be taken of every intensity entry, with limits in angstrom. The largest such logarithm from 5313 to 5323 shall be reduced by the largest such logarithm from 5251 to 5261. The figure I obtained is 0.042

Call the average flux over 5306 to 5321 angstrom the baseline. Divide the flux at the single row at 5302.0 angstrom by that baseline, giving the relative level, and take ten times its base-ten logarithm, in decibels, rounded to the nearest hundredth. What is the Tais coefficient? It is -0.31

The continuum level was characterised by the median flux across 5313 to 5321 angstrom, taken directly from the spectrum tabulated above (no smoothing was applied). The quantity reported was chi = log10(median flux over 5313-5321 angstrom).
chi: 0.64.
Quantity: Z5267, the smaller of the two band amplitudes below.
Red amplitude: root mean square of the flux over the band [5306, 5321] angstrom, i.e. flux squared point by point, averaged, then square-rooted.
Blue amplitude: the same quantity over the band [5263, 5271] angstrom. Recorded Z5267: 3.53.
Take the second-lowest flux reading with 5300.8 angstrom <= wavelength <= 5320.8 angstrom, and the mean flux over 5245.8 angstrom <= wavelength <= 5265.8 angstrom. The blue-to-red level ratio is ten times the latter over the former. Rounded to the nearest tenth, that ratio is 9.7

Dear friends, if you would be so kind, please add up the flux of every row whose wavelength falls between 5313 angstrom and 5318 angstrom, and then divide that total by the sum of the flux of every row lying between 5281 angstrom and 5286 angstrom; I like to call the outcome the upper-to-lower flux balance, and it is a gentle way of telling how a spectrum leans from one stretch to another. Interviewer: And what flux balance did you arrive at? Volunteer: 1.06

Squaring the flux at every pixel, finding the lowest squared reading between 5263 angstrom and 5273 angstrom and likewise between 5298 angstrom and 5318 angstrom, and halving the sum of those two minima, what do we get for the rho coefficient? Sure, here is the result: 13.9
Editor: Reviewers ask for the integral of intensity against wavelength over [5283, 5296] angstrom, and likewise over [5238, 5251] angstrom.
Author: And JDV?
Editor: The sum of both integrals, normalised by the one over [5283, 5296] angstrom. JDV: 1.97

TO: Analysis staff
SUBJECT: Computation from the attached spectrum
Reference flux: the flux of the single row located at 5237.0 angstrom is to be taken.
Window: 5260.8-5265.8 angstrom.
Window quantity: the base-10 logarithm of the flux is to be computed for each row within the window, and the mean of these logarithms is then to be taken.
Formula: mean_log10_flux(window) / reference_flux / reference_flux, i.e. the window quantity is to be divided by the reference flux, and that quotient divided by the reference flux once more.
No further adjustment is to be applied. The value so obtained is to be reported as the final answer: 0.0395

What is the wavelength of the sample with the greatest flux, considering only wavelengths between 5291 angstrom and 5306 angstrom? 5294.5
